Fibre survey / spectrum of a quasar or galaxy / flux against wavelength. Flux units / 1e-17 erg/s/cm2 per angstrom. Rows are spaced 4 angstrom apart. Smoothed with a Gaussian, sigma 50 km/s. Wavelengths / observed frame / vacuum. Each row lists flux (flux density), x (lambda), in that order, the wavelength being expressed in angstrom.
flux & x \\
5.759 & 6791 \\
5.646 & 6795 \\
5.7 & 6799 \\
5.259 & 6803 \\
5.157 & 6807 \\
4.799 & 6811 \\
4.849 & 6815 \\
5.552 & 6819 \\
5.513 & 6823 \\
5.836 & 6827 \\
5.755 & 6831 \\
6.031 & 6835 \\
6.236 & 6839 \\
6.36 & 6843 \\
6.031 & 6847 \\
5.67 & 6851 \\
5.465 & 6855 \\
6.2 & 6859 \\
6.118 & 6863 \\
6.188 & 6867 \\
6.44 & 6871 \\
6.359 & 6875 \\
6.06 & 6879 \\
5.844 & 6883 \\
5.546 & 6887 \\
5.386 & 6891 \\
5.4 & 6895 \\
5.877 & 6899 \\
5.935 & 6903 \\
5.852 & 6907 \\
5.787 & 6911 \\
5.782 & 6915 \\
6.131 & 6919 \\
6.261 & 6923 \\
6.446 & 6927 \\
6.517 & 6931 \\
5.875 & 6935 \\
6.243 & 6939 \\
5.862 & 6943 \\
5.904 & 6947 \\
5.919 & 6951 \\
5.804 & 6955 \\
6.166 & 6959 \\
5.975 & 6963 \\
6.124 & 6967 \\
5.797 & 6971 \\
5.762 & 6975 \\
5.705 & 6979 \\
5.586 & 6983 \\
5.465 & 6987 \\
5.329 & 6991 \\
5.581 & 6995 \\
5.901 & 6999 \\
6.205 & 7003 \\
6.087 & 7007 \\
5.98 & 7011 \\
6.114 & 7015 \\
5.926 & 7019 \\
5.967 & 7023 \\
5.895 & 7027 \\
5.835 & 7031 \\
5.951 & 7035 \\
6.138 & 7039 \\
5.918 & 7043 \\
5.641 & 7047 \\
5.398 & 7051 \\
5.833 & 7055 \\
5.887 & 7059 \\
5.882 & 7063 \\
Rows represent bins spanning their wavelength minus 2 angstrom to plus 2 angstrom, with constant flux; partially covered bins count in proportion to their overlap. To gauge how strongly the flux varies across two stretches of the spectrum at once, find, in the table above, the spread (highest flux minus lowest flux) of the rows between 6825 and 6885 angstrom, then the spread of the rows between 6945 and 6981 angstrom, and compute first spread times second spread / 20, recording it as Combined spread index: 0.022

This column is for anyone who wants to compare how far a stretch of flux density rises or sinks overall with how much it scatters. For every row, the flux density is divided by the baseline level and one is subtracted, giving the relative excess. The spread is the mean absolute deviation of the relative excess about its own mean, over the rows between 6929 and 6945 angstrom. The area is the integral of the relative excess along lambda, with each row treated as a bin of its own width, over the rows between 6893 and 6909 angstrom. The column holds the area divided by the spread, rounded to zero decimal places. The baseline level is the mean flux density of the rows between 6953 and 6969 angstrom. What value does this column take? -16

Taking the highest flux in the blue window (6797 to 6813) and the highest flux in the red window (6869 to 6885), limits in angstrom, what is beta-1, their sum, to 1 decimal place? 12.1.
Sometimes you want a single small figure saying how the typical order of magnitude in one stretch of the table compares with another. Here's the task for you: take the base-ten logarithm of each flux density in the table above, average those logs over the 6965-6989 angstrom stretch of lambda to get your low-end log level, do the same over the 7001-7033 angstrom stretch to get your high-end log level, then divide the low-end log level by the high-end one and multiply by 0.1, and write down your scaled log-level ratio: 0.097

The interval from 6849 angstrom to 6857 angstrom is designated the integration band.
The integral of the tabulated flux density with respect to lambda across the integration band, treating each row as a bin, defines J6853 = 45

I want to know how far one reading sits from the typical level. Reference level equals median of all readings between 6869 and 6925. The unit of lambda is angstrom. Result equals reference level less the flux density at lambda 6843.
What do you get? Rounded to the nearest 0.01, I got -0.50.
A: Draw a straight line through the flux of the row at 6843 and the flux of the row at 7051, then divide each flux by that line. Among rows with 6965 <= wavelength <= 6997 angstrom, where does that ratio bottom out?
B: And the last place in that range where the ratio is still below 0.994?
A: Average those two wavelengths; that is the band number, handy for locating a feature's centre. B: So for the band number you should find 6993 angstrom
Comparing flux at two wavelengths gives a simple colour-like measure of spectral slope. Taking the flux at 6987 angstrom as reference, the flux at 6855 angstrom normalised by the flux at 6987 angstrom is 1.00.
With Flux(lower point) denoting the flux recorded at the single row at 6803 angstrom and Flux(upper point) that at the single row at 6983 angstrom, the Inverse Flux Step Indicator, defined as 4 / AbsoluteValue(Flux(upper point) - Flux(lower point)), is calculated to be 12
